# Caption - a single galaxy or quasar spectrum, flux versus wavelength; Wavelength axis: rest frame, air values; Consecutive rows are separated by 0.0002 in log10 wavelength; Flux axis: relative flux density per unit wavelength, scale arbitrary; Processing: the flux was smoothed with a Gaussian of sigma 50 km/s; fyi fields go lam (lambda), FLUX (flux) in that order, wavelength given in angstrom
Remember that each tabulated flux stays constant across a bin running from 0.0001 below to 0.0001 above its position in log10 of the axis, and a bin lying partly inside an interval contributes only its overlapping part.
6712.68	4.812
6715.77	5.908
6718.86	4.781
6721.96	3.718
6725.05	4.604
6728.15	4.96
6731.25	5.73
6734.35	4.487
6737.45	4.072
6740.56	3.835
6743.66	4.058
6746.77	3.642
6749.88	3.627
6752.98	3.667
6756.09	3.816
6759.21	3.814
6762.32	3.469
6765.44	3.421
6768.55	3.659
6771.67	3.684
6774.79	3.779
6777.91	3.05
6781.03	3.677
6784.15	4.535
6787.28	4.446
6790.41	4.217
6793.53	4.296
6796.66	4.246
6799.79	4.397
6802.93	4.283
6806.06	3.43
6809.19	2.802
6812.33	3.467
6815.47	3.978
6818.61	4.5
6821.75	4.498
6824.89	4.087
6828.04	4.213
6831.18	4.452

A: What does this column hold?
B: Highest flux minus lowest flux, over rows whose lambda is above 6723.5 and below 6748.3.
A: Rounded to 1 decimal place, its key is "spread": 2.1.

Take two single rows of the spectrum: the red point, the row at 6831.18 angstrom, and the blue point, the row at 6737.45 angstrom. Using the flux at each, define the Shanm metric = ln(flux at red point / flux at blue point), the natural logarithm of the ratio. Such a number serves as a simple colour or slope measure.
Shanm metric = 0.1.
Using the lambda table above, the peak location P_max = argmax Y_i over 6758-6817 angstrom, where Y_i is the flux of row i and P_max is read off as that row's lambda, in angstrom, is 6784.15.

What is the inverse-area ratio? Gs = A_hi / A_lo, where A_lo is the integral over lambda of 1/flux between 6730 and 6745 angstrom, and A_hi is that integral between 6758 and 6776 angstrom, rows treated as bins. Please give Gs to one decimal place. 1.4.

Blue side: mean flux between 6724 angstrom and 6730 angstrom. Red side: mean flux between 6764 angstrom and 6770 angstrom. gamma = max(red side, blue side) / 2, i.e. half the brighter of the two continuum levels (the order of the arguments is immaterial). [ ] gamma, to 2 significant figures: 2.4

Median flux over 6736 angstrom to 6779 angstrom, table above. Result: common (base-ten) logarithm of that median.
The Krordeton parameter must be 0.565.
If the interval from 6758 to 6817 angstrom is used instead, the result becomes 0.577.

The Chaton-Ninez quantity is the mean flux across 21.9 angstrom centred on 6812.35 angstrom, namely 3.85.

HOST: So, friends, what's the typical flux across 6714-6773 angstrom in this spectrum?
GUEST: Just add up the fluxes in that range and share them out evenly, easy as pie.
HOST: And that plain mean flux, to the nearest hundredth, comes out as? 4.16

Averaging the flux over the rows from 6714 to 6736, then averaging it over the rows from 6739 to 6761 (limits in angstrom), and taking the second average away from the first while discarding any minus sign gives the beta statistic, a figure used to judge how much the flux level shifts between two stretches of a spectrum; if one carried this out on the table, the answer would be 1.10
